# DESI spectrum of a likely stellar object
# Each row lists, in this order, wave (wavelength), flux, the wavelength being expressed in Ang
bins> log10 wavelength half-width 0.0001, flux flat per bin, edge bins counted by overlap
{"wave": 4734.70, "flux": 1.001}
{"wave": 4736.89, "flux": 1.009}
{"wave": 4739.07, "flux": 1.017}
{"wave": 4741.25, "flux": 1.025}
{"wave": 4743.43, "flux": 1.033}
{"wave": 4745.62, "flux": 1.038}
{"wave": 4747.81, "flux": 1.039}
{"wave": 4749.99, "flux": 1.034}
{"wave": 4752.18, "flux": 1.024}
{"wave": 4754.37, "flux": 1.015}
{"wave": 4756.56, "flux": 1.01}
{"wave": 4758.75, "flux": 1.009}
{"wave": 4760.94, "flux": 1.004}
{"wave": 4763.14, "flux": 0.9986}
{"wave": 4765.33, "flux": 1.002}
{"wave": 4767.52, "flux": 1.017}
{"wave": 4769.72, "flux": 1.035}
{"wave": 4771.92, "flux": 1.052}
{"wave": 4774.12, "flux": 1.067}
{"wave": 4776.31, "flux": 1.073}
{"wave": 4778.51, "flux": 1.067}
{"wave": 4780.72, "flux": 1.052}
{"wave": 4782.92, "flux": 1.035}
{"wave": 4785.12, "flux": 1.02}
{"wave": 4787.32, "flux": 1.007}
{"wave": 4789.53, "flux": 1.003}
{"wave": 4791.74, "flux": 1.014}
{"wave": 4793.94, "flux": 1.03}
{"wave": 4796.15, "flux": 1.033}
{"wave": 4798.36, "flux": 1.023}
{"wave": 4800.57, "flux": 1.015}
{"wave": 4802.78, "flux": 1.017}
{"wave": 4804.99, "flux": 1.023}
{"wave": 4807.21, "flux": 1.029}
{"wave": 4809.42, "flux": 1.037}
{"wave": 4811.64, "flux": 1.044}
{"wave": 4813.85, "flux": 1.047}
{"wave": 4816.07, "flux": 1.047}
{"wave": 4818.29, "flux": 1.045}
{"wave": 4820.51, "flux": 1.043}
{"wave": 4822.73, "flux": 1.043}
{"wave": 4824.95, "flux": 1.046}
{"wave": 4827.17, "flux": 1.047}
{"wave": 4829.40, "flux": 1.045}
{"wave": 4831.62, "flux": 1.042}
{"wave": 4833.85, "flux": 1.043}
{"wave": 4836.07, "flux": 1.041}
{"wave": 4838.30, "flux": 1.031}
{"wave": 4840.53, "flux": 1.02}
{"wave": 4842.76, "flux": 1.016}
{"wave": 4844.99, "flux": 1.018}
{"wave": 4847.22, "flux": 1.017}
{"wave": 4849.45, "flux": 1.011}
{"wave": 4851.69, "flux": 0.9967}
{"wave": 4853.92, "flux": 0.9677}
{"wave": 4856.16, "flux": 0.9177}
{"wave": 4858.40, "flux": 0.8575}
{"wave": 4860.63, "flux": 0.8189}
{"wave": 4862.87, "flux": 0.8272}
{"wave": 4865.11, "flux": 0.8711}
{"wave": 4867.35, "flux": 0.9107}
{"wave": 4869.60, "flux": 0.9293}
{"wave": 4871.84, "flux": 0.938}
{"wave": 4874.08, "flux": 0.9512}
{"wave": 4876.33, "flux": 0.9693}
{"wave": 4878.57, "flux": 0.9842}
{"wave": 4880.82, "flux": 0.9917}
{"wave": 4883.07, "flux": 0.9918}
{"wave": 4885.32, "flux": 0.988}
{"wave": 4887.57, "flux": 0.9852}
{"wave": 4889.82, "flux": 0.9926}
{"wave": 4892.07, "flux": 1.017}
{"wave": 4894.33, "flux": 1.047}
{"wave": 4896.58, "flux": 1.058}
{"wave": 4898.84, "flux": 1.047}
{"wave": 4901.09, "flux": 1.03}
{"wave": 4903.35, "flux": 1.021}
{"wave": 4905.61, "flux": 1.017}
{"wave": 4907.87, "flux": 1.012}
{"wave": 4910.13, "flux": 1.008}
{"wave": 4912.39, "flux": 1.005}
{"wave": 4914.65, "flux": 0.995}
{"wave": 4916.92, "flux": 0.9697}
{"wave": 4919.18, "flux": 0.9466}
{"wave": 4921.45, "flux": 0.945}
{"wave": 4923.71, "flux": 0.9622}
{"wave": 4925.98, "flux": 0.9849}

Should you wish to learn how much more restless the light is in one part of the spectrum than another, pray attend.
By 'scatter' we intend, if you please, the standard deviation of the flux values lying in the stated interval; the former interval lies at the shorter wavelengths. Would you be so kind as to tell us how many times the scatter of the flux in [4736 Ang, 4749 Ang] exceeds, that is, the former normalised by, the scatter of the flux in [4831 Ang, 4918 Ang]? 0.2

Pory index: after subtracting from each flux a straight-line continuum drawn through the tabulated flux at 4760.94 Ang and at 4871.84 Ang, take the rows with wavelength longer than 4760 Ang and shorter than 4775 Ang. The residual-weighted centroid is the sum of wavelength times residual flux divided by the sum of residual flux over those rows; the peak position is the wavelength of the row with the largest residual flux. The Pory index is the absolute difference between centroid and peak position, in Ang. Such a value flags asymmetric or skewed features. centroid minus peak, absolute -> 2.0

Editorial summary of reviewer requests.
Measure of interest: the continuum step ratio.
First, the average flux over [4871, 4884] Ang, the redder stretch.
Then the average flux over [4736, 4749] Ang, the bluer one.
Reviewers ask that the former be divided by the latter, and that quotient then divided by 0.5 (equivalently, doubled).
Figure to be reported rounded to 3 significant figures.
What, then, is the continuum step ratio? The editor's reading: 1.89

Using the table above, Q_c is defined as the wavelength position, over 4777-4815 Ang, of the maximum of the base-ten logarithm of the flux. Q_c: 4778.51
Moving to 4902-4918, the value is 4903.35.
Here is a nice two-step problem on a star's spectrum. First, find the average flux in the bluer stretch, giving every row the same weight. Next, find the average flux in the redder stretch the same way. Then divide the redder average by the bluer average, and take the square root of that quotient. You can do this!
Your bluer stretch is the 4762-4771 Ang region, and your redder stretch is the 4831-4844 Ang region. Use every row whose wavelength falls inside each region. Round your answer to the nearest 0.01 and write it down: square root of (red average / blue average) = 1.01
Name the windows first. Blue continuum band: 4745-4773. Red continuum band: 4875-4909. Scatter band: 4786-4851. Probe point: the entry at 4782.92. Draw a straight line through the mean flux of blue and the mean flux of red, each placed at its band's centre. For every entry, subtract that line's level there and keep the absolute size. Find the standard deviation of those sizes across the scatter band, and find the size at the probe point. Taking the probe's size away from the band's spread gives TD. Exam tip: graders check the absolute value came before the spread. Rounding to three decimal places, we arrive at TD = -0.005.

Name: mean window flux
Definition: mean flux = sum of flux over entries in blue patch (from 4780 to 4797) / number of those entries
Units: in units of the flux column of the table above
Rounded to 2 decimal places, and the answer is 1.02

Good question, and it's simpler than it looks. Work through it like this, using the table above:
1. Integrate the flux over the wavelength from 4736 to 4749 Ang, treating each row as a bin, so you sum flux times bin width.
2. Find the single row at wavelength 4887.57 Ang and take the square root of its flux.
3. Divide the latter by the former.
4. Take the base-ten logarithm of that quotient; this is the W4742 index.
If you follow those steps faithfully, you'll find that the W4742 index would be -1.13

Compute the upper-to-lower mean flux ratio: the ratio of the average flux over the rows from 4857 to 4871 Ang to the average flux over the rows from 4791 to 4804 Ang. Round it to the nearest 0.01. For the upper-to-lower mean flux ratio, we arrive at 0.85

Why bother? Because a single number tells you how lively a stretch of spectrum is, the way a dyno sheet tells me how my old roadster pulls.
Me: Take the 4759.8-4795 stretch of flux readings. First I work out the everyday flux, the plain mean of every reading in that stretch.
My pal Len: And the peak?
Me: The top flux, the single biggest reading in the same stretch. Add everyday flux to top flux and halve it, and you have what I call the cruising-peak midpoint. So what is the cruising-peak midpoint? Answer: 1.05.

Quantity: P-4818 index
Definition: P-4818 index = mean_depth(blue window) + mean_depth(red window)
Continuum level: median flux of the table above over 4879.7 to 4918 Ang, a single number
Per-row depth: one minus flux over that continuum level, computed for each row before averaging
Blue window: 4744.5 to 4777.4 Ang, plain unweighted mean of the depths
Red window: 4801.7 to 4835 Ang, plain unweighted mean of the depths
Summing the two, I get -0.05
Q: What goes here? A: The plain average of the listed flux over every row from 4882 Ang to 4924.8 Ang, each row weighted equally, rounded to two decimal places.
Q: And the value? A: 1.00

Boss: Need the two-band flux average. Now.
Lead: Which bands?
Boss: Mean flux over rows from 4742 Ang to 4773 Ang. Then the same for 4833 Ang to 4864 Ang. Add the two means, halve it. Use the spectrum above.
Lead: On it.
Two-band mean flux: 1.00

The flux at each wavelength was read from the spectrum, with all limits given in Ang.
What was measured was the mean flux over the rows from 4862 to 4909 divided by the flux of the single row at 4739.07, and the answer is 0.96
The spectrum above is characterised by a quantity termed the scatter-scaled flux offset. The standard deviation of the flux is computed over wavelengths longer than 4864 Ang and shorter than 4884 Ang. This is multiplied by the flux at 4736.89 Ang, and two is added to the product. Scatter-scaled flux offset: 2.04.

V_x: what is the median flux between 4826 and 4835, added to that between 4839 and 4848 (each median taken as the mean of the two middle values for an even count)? 2.06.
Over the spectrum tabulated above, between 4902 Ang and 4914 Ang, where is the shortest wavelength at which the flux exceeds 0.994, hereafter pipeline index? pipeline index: 4903.35 Ang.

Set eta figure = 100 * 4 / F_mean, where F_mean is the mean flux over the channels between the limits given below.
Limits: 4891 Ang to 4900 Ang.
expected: 384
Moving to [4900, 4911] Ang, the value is 393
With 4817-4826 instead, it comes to 383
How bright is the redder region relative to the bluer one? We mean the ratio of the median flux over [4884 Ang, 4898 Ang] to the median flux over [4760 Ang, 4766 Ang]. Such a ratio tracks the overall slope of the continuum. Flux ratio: 1.003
